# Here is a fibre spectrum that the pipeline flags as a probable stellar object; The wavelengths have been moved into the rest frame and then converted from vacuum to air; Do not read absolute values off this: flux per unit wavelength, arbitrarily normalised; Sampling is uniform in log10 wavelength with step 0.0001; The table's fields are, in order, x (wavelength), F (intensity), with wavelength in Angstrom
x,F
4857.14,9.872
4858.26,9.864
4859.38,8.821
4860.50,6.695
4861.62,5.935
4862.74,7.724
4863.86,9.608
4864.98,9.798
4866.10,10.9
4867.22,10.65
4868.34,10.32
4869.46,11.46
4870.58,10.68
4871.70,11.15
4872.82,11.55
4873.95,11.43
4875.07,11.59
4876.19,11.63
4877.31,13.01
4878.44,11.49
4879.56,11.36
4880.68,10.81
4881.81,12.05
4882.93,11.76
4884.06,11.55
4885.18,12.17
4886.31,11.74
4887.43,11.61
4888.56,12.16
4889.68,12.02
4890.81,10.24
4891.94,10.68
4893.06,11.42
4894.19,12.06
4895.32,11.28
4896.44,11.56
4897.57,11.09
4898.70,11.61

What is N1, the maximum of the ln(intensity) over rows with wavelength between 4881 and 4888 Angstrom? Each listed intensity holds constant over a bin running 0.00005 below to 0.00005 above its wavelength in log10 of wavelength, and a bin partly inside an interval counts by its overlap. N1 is 2.50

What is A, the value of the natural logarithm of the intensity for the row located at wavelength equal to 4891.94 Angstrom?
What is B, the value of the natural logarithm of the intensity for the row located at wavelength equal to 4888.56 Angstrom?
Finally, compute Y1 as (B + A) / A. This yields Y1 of 2.05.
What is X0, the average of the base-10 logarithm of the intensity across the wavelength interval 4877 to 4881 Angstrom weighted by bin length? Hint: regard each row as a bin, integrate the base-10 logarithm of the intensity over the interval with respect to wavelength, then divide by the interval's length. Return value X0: 1.06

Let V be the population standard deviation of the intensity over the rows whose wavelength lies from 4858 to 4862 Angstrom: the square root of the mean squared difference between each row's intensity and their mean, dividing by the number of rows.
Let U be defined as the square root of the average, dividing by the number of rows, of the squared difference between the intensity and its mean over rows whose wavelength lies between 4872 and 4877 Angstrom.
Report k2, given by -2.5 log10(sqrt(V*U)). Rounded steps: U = 0.1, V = 1.6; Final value 1.2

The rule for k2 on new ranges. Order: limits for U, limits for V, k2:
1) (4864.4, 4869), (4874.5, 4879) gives 0.7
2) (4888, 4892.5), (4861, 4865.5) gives -0.1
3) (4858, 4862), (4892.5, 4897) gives 0.4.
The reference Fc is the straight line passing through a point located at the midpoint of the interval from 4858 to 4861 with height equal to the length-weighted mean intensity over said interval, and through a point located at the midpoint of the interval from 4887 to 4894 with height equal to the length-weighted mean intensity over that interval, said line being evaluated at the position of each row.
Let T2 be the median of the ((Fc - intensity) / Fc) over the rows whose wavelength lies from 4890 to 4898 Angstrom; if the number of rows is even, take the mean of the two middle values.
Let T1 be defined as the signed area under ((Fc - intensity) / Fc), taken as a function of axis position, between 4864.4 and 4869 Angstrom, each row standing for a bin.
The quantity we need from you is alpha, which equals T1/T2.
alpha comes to -14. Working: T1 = -0.7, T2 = 0.05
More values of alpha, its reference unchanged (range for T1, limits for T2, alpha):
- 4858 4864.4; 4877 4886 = -3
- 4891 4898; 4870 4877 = -2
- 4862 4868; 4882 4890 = 7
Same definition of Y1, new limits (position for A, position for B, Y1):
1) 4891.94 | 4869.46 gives 2.03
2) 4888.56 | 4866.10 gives 1.96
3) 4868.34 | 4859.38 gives 1.93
